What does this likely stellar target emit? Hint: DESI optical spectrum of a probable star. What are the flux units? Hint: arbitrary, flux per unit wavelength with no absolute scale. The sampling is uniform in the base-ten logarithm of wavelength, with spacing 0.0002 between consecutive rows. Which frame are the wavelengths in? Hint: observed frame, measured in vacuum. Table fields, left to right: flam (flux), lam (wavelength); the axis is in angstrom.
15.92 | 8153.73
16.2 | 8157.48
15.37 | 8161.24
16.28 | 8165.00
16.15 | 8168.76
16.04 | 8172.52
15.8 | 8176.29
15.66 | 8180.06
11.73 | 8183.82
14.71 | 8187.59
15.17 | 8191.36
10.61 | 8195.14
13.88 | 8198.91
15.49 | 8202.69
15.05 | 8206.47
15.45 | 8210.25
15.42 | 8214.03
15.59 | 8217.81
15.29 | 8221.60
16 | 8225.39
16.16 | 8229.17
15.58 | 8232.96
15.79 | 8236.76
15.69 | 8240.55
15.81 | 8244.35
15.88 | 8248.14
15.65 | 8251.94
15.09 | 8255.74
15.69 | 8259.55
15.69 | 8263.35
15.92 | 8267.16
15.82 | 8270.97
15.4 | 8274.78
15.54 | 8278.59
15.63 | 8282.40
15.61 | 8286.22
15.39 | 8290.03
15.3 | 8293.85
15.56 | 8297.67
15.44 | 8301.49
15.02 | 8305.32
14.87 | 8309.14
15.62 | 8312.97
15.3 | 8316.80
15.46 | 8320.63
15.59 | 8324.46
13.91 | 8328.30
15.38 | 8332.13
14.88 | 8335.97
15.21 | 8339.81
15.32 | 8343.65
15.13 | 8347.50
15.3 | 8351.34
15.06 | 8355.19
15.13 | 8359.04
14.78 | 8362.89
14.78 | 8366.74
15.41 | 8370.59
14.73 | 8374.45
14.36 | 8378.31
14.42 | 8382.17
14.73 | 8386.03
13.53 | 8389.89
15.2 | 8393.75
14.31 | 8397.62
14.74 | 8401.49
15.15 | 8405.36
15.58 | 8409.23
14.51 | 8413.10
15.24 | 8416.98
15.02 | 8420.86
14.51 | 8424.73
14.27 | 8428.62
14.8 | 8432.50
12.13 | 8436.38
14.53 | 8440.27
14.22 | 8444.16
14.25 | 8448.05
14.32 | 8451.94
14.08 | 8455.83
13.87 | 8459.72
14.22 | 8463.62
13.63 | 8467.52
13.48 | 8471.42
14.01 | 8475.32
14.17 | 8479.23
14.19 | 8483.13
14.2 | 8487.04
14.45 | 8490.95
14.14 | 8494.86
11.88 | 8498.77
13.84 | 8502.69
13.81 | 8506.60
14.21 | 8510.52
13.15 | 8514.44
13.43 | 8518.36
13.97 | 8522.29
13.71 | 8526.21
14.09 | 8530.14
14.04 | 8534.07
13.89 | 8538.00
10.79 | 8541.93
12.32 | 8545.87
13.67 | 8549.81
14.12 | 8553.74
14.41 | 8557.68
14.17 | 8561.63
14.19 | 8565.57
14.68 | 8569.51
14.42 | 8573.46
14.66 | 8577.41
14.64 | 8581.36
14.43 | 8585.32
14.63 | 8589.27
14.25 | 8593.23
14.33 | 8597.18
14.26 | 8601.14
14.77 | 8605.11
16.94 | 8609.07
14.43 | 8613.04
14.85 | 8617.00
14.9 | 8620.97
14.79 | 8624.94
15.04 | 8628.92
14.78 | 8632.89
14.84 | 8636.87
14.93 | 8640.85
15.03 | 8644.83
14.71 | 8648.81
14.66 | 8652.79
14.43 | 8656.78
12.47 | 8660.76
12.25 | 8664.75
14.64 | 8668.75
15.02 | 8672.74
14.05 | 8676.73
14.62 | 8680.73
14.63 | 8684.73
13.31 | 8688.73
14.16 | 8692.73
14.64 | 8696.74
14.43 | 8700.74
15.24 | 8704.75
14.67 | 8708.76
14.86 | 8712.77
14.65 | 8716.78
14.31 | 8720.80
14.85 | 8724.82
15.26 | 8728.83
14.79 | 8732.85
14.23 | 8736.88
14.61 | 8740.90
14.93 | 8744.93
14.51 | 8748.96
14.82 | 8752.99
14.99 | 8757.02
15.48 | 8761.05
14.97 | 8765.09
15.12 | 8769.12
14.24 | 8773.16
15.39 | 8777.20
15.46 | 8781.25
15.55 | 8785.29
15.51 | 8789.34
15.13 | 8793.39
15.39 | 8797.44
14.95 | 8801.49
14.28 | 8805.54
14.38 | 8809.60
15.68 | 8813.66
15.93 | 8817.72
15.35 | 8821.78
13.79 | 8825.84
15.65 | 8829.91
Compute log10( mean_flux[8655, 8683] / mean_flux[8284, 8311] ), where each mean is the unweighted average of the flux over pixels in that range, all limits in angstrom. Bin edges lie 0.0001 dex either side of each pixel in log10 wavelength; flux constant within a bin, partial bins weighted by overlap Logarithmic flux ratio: -0.041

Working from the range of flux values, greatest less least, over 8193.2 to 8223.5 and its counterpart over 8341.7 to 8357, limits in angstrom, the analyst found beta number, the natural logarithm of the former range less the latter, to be 1.6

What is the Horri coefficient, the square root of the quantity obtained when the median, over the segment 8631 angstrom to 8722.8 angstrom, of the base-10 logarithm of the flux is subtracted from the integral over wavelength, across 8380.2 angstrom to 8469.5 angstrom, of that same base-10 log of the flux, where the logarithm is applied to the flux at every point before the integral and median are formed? 10.11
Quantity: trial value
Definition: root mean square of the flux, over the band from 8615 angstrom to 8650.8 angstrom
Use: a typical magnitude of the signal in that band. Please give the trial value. 14.9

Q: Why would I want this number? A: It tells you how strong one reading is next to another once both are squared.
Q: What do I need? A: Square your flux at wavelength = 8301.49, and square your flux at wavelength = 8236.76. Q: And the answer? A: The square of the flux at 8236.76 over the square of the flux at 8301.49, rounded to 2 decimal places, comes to 1.05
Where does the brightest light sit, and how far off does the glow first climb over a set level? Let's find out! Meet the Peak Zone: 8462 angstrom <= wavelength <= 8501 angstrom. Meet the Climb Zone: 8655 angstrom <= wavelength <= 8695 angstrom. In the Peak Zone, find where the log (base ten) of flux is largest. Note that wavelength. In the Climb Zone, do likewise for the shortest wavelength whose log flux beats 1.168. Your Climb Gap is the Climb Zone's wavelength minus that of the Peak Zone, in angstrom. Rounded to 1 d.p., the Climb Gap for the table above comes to 181.8 angstrom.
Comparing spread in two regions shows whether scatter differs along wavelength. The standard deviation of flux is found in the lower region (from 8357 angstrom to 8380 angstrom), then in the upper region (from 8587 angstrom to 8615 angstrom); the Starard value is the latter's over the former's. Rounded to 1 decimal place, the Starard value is 2.7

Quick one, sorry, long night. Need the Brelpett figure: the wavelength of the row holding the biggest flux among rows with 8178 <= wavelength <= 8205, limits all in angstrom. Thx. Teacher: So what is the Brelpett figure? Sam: 8180.06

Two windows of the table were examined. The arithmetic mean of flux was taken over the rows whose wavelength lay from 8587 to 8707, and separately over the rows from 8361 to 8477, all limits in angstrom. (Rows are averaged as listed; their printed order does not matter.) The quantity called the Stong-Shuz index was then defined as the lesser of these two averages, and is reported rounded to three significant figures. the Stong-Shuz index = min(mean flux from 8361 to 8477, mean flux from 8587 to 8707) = 14.4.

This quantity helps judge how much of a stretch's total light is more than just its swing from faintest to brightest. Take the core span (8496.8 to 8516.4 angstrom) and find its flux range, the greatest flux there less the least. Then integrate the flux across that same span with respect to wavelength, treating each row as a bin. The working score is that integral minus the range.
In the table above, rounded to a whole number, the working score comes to 260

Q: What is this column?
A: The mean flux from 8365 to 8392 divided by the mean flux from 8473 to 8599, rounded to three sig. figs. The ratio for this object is 1.05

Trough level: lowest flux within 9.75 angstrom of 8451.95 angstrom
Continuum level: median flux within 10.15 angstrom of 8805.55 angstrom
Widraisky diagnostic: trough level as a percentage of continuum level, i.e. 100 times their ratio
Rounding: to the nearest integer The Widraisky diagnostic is 93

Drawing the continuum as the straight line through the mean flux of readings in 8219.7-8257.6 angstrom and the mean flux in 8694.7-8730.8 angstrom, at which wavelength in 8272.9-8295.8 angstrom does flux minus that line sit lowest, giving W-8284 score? 8293.85 angstrom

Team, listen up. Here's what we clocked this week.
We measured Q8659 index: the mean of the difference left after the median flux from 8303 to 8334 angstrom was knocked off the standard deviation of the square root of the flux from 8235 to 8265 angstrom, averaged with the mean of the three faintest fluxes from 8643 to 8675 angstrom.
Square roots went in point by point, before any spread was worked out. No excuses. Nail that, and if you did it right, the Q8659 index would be -1.1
